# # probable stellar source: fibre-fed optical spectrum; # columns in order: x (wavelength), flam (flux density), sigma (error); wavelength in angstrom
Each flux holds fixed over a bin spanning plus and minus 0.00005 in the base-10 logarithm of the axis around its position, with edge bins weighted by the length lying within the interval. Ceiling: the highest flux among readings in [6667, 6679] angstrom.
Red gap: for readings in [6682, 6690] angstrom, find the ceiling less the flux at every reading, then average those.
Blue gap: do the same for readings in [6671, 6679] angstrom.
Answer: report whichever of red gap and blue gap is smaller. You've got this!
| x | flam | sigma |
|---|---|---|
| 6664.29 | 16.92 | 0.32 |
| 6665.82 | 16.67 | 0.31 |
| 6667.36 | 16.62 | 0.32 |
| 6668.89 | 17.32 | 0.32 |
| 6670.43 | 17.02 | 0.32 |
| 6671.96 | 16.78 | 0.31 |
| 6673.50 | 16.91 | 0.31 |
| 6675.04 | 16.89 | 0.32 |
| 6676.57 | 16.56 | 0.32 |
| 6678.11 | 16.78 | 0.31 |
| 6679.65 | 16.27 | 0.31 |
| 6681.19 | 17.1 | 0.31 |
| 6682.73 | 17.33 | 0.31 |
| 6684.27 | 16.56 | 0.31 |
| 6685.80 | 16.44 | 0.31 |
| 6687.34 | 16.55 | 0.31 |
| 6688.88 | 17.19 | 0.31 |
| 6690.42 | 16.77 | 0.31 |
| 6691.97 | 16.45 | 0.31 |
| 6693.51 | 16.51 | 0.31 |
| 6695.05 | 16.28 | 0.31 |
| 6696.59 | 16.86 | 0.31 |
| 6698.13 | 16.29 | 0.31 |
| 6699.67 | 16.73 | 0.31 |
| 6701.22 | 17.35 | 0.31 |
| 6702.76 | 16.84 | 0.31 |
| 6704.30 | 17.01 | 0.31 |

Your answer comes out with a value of 0.51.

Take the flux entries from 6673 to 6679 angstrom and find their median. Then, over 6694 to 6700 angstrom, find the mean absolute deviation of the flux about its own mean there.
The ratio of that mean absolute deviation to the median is 0.015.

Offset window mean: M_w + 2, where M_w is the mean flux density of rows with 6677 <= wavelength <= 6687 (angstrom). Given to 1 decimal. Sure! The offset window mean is 18.7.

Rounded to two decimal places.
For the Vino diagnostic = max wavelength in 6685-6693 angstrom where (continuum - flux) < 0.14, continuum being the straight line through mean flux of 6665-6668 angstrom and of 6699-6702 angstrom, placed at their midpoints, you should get 6688.88 angstrom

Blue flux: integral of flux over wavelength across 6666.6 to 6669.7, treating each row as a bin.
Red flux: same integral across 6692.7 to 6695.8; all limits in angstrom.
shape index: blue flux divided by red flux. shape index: 1.03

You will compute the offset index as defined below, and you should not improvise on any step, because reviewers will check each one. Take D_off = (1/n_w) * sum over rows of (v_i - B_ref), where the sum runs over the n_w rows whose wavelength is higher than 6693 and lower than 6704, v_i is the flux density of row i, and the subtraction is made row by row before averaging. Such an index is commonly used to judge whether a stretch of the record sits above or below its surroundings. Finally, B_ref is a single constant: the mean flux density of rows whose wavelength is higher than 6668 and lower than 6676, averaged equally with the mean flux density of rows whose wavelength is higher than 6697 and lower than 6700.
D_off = -0.05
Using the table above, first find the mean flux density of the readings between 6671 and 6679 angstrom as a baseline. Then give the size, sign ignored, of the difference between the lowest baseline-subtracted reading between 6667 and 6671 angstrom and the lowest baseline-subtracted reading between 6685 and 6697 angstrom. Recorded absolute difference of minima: 0.34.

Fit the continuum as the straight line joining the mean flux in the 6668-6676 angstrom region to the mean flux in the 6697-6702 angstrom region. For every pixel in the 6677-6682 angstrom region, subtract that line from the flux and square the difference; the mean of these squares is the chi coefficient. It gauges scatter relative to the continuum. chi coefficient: 0.165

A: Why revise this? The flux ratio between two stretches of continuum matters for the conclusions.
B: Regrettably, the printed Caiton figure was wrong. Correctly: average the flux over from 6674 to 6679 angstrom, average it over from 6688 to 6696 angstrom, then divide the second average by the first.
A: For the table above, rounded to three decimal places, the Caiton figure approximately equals 0.994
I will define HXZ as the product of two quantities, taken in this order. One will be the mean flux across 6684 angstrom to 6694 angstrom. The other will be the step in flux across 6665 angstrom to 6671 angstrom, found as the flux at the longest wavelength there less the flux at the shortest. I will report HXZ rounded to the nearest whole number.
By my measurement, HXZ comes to 6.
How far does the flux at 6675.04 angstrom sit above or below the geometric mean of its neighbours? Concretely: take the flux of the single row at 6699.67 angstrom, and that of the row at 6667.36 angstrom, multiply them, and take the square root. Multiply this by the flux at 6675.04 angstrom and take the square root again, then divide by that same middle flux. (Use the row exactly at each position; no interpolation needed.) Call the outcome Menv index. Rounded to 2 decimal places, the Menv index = 0.99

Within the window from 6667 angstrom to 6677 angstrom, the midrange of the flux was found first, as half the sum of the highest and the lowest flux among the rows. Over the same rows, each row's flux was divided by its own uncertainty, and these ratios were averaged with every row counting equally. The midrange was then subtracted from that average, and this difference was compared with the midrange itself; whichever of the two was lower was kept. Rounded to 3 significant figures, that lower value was 16.9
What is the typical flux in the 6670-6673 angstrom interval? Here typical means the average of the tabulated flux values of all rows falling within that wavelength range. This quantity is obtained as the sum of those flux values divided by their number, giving 16.9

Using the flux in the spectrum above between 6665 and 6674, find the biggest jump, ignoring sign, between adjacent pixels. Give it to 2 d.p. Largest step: 0.70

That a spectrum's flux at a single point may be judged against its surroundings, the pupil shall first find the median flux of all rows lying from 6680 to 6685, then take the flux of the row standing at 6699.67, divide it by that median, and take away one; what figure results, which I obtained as -0.022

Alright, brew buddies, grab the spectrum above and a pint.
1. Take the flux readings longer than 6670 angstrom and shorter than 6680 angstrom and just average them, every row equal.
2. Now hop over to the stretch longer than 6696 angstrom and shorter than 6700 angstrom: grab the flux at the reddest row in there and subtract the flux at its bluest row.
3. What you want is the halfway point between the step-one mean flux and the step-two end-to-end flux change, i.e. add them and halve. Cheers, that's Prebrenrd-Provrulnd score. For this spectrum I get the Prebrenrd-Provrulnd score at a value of 8.31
